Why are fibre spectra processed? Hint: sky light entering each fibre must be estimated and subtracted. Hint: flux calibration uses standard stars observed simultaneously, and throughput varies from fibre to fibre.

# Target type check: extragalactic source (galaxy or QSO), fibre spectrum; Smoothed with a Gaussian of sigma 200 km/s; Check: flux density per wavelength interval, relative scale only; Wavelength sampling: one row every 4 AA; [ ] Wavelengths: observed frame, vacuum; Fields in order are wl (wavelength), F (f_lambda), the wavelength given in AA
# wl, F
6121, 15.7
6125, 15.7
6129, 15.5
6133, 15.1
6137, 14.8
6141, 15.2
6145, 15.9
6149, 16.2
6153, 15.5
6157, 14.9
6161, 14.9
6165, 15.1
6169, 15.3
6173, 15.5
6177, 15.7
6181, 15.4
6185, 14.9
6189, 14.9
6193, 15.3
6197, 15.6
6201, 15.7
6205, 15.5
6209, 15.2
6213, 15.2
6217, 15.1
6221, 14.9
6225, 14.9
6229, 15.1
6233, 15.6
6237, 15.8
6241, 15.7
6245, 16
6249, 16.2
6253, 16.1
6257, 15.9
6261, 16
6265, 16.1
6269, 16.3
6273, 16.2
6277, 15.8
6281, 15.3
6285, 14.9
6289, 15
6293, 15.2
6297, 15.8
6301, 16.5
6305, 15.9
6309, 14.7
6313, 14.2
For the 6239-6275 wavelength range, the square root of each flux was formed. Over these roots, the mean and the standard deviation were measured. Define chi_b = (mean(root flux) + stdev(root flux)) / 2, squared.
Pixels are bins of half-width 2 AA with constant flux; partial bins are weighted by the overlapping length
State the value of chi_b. 4.06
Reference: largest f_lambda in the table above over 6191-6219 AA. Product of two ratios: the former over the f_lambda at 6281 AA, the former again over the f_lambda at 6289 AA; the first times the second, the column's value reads 1.07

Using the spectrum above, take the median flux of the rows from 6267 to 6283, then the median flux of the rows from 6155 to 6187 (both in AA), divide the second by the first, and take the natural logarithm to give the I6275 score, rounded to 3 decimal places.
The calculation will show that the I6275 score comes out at -0.051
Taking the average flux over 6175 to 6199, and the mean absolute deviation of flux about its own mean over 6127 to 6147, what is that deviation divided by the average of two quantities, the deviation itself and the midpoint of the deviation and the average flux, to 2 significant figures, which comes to 0.079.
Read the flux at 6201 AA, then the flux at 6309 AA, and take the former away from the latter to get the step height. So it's -1.0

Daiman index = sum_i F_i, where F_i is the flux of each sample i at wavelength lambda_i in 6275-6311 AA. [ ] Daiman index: 139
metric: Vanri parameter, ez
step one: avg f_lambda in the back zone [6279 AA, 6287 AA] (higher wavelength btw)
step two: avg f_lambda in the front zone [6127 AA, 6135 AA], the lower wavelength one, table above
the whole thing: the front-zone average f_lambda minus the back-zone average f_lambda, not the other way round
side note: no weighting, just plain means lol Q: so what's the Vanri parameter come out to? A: 0.20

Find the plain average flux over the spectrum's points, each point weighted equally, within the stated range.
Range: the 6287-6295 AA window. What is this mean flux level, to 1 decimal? 15.1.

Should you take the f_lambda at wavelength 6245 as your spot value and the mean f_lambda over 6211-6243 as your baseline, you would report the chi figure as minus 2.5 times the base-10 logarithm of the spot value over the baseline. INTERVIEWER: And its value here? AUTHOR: -0.049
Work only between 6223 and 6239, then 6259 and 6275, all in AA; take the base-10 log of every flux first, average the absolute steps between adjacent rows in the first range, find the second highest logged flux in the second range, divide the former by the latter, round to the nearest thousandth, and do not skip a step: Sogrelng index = 0.007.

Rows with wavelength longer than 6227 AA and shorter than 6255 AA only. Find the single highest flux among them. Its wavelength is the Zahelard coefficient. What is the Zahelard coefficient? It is 6249 AA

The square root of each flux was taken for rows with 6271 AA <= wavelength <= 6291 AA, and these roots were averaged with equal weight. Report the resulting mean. 3.93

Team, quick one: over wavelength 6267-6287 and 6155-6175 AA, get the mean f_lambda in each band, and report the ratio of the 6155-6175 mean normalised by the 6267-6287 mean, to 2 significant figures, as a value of 0.96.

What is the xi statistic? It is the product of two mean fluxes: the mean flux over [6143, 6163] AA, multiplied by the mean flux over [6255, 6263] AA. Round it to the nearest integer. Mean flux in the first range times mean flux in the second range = 247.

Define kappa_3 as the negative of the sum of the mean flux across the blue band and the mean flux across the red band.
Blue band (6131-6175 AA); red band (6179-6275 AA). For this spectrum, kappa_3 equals -30.9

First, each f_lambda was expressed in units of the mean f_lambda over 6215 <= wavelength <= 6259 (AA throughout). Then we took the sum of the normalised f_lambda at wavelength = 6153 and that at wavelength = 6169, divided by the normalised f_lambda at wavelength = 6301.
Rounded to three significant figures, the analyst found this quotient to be 1.87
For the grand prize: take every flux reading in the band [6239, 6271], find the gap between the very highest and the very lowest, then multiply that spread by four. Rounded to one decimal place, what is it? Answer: 2.4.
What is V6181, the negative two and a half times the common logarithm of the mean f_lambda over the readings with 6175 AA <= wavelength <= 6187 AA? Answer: -2.96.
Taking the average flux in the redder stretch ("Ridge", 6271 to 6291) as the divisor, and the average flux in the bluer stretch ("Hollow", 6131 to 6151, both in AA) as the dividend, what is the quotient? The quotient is 1.00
